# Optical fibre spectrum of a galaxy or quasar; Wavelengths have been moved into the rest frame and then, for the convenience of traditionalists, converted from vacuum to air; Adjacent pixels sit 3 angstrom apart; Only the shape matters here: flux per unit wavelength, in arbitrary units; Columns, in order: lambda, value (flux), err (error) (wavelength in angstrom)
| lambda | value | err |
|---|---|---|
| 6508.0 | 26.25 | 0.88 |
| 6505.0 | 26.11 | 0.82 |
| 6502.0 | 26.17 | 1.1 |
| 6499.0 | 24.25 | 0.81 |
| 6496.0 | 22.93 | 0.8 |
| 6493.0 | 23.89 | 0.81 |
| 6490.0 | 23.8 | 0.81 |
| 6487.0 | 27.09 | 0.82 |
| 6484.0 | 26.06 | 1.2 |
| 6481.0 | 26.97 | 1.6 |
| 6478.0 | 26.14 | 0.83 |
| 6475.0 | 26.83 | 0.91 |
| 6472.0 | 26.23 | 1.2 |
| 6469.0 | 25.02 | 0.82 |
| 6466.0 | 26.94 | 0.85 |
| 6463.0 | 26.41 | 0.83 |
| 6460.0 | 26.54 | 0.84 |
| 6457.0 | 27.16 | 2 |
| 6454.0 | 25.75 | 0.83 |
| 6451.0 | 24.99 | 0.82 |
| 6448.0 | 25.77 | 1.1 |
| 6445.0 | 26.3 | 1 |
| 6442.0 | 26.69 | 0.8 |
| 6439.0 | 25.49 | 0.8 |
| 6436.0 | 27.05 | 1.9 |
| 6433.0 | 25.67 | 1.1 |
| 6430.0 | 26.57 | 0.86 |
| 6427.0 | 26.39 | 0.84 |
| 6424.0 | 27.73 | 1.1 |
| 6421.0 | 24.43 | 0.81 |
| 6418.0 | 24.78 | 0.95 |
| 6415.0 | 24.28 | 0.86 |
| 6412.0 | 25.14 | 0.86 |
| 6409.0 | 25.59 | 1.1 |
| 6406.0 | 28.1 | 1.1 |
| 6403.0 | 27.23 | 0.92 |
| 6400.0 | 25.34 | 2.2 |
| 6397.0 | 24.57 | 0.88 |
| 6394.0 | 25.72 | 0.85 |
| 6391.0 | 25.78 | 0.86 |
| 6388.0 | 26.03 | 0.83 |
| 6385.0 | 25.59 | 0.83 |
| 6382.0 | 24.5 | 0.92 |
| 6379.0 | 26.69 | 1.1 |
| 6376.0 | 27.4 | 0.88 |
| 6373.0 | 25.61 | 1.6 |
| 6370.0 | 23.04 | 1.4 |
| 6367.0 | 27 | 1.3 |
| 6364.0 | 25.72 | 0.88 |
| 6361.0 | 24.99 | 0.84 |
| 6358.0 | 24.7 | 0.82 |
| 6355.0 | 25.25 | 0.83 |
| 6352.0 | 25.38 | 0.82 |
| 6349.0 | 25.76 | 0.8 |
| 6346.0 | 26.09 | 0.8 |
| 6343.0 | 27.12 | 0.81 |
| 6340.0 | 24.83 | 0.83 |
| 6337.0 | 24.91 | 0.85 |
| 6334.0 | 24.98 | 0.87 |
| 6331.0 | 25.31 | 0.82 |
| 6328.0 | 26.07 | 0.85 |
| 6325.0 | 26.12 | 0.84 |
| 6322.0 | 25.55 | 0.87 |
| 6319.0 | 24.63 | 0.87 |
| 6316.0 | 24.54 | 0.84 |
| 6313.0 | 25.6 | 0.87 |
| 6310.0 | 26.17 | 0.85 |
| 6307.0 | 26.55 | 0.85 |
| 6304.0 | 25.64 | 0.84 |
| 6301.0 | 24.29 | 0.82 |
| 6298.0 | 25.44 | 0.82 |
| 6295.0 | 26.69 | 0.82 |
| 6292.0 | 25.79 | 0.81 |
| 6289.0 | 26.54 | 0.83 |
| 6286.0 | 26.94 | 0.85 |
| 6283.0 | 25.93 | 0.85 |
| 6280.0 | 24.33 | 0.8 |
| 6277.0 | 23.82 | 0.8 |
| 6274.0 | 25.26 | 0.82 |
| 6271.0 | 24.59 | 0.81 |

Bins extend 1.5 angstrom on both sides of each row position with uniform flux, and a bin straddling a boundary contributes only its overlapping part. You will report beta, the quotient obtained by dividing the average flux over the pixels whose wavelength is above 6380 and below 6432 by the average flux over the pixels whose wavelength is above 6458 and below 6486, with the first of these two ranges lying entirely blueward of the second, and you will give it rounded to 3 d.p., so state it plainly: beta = 0.977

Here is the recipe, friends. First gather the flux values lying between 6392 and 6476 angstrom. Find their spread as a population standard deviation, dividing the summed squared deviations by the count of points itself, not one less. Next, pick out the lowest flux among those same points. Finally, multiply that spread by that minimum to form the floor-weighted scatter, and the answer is 24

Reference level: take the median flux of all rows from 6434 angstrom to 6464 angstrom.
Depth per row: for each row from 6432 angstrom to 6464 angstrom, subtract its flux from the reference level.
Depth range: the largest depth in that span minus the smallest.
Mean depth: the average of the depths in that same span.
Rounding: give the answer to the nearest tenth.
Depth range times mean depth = 0.4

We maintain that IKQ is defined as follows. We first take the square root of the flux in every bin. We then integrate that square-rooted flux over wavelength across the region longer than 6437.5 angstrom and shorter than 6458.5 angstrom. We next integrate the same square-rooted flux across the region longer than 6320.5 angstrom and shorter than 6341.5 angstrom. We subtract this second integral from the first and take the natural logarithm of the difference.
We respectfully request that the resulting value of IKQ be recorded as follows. 0.26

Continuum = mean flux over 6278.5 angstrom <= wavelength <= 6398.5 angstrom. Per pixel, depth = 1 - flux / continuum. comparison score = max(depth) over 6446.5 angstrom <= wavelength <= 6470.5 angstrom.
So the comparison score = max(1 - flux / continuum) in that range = 0.02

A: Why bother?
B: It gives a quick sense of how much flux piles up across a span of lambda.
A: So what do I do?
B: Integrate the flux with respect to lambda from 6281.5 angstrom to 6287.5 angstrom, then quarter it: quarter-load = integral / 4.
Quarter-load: 39.7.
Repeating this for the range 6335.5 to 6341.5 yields 37.3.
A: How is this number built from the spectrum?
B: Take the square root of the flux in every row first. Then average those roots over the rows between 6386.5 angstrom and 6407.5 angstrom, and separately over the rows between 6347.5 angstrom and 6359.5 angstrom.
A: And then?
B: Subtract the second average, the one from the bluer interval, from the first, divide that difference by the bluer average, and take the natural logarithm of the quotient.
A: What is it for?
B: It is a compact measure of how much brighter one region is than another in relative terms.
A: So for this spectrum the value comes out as -4.1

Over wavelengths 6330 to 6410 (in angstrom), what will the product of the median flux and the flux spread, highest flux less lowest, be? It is 129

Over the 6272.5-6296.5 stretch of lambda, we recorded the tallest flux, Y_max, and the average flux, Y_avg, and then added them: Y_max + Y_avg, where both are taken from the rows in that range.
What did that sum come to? 52.6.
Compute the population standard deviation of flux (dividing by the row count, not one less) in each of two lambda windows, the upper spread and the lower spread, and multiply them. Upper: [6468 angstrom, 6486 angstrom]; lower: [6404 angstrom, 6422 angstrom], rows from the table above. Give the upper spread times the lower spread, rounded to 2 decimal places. 0.82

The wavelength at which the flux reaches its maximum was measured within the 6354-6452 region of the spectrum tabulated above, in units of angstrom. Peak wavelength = 6406.0 angstrom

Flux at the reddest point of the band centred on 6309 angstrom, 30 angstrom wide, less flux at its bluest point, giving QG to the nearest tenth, -1.1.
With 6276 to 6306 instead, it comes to 1.8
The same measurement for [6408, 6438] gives 1.5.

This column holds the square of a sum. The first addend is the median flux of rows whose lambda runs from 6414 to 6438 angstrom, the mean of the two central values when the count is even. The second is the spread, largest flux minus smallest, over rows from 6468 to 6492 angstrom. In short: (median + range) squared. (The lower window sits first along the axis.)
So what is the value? 860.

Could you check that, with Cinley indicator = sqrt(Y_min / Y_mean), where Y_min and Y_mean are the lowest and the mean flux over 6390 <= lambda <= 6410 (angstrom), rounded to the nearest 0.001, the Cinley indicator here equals 0.971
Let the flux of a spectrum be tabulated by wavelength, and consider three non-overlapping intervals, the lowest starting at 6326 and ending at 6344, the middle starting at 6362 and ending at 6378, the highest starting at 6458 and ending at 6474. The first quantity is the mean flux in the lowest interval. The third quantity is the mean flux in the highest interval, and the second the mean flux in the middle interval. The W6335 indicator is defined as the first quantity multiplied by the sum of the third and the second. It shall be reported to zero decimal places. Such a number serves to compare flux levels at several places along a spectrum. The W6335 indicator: 1327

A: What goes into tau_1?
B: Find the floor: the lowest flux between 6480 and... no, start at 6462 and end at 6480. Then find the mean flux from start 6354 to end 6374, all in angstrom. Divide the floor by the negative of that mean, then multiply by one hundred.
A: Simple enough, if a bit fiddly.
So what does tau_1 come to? -99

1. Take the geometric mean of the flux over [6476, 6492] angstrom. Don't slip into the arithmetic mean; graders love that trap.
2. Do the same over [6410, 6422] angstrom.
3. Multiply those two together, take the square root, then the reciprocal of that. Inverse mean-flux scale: 0.0395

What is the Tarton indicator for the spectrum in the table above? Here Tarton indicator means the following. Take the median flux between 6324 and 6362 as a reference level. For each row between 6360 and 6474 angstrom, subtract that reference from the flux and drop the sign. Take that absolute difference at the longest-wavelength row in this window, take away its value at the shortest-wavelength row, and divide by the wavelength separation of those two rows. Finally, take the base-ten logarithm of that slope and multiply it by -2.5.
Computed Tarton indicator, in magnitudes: 5.7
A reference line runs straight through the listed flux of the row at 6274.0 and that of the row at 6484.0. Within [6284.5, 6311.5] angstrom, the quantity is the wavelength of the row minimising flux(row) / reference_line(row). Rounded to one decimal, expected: 6301.0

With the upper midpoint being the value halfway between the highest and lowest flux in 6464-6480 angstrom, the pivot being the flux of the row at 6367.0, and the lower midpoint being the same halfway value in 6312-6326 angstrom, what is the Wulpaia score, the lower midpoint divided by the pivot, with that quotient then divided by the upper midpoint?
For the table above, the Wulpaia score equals 0.0361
